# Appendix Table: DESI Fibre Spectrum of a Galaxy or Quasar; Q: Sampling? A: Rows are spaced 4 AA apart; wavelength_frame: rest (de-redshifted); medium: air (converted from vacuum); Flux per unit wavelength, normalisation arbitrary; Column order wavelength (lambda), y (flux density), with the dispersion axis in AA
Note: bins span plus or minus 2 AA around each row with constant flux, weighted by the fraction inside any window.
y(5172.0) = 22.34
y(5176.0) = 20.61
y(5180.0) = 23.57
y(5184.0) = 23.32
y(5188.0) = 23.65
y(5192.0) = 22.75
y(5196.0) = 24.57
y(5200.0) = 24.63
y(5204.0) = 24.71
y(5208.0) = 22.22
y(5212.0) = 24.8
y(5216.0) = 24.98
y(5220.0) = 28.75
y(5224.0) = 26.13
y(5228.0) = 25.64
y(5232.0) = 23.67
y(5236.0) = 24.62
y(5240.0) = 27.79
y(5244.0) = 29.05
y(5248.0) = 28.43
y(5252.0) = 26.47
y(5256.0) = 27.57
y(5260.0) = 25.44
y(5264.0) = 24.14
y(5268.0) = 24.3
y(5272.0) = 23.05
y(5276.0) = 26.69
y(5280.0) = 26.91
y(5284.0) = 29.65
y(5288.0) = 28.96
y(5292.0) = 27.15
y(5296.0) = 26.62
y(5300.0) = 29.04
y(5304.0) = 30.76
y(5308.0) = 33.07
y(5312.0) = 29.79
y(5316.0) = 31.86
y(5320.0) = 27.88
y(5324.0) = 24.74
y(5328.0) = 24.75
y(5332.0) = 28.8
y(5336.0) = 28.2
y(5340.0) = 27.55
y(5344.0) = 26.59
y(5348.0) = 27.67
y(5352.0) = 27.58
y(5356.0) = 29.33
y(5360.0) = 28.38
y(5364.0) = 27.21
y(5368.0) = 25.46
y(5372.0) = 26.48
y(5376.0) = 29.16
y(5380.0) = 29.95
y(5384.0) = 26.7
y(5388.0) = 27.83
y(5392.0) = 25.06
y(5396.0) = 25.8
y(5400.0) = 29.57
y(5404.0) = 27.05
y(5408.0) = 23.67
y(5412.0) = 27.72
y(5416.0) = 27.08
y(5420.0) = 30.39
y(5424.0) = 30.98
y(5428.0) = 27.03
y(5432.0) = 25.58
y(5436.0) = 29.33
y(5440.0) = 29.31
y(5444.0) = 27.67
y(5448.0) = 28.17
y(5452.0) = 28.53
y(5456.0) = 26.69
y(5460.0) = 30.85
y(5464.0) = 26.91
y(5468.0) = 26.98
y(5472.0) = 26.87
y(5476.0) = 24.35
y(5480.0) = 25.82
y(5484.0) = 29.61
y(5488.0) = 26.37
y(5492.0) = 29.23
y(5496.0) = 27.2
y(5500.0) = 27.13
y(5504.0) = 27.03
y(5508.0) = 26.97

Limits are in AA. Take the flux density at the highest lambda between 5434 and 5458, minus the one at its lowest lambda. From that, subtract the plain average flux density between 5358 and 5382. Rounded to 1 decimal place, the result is -30.4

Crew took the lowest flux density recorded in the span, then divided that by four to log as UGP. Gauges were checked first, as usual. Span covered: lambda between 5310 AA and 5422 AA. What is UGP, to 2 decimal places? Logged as 5.92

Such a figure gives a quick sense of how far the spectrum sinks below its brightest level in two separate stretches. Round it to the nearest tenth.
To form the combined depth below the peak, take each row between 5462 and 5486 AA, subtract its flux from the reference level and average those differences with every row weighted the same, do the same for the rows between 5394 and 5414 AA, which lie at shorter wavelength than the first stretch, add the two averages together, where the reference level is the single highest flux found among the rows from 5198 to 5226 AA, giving 4.0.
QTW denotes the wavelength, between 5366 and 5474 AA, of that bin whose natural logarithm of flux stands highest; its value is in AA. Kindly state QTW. 5424.0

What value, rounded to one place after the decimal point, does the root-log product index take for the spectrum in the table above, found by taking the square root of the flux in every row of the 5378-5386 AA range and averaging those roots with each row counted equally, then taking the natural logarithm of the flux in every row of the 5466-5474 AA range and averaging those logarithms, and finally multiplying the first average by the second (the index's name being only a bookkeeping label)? 17.5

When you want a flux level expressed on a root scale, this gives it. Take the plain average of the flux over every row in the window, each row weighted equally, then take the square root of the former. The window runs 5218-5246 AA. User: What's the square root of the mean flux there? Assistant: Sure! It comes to 5.15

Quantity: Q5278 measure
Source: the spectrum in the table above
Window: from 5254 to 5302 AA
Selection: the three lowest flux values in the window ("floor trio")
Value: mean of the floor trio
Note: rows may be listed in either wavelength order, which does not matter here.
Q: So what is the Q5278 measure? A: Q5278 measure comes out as 23.8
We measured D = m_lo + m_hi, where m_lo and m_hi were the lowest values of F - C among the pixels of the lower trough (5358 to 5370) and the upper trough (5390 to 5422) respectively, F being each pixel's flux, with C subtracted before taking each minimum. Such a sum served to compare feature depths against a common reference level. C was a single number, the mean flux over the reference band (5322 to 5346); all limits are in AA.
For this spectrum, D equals -4.4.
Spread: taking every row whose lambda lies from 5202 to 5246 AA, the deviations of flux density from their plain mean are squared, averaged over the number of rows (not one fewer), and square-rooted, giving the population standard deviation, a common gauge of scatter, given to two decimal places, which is 2.02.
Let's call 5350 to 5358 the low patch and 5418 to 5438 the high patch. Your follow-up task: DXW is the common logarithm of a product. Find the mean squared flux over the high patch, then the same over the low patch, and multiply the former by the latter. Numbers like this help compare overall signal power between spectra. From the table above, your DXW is 5.83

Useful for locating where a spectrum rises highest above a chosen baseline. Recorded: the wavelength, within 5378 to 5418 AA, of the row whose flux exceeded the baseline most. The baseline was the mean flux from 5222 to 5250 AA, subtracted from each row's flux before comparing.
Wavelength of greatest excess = 5380.0 AA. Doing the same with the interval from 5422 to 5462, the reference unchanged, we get 5424.0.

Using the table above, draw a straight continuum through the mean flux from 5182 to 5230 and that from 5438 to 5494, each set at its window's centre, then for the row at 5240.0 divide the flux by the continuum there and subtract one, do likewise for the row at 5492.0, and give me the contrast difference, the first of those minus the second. 0.06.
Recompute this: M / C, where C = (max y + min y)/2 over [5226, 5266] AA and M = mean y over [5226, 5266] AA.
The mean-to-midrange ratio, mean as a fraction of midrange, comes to 1.00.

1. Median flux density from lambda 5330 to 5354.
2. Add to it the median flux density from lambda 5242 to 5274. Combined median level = 53.6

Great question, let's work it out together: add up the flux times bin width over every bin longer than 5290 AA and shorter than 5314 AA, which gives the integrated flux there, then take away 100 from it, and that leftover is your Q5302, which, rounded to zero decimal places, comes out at 606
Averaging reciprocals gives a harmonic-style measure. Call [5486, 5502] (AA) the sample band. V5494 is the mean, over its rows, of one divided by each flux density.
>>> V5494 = 0.0364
